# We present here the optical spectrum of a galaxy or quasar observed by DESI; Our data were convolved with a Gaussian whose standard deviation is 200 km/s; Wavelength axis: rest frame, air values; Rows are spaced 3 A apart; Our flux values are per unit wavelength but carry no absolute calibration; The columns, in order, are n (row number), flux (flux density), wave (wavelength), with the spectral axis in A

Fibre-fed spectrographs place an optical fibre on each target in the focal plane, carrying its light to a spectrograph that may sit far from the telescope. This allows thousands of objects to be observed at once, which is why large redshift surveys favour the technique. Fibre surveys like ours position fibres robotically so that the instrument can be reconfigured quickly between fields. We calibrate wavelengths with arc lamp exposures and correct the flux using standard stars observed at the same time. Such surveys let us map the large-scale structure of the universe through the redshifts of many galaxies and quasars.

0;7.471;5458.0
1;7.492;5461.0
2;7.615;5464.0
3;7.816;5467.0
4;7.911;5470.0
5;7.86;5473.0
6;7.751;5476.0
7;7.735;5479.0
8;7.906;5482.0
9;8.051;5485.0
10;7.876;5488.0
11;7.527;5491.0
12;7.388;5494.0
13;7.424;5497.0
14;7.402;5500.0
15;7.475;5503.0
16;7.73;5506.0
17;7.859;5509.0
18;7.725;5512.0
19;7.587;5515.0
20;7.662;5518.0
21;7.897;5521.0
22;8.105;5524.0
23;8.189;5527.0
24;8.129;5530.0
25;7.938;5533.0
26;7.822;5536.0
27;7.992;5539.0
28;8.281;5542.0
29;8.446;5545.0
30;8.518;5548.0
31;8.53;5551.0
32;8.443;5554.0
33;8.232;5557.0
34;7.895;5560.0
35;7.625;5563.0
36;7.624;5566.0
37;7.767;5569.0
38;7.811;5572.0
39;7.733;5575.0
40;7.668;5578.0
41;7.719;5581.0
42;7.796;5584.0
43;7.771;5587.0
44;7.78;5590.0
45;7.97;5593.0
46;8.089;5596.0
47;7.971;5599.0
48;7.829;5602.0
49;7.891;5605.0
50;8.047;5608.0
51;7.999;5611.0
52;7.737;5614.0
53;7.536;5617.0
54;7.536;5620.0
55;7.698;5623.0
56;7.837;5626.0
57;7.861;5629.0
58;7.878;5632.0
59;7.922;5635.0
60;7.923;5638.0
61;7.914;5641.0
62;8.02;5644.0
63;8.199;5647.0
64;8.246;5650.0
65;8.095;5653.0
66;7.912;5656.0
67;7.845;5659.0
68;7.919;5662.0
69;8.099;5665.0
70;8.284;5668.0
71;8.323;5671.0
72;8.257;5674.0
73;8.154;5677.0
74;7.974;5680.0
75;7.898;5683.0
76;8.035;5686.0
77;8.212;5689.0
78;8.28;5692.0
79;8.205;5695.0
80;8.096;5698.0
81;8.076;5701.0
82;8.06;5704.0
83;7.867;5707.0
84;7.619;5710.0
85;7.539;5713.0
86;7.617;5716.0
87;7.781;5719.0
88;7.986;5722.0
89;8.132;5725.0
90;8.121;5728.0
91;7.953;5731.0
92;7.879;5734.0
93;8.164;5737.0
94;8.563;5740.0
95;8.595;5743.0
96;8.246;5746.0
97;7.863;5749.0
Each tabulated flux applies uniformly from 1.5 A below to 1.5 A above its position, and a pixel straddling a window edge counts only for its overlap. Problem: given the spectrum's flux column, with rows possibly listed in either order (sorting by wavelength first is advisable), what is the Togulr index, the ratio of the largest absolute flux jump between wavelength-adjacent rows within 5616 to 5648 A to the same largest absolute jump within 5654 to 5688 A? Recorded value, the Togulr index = 0.97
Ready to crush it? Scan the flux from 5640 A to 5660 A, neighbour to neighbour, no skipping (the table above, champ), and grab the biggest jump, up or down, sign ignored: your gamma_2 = 0.18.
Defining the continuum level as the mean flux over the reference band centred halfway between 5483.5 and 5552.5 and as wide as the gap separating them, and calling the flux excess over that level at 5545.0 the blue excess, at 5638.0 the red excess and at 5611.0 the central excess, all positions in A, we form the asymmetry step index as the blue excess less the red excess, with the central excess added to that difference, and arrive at 0.6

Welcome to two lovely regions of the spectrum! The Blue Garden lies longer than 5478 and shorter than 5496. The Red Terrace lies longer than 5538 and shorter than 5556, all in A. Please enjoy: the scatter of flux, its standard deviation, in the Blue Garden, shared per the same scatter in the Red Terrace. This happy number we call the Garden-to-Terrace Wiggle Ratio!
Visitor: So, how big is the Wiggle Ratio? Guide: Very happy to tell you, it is 1.22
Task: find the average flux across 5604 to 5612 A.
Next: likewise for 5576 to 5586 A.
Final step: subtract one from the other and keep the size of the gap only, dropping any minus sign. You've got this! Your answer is 0.25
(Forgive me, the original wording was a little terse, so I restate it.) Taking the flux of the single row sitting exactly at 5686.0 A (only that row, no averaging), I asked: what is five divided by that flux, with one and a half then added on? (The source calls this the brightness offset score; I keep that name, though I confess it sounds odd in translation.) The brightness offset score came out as 2.12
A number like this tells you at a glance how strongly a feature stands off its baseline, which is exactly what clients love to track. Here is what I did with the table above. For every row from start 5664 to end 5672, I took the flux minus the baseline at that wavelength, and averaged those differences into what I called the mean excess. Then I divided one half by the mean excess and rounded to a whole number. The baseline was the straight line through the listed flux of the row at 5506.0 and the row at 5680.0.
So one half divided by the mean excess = 2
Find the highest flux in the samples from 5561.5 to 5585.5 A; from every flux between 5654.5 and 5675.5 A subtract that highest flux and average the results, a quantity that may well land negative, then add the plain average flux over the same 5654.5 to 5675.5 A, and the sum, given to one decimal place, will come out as 8.4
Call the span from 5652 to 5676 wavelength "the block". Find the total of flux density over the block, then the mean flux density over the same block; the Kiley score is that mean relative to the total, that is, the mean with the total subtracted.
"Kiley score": -56.6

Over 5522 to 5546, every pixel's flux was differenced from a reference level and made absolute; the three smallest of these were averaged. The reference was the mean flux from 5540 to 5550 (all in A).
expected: 0.13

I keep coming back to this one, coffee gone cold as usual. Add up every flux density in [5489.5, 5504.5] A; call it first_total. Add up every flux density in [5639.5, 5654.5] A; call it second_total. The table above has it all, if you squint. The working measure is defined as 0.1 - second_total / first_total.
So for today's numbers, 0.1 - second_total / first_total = -0.988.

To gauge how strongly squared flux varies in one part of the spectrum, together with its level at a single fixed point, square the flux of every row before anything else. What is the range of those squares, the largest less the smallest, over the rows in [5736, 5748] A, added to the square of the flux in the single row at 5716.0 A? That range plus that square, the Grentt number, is 65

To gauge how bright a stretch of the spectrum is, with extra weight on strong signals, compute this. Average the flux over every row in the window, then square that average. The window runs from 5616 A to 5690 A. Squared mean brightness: 64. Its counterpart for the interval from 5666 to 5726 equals 64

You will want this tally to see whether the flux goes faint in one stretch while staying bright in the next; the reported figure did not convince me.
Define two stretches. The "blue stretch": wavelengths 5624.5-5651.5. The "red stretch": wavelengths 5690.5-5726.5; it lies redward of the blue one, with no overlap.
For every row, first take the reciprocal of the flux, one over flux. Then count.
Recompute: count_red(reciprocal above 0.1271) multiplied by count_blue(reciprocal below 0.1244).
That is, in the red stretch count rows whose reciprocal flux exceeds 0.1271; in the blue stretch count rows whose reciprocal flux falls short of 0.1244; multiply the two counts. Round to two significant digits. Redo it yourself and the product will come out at 10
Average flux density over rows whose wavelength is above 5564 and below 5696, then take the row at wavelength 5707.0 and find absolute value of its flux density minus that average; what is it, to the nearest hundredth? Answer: 0.07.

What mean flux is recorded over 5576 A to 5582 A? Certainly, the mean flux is 7.69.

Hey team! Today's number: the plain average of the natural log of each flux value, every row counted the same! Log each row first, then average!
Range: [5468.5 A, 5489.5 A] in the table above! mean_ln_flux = 2.06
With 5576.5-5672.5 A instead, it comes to 2.07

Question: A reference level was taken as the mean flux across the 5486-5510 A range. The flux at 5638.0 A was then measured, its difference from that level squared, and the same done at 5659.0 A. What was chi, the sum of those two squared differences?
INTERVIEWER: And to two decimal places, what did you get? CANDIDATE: 0.18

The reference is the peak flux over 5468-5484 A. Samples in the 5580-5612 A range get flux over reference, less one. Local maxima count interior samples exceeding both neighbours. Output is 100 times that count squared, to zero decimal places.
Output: 900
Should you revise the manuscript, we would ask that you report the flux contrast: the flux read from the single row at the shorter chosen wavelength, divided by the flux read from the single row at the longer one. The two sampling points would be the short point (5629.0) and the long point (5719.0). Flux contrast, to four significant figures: 1.010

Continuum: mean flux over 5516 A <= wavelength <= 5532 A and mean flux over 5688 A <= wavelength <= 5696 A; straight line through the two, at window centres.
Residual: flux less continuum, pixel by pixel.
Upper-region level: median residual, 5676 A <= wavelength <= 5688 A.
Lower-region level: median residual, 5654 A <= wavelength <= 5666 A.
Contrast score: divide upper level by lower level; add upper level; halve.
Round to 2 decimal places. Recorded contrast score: 0.29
